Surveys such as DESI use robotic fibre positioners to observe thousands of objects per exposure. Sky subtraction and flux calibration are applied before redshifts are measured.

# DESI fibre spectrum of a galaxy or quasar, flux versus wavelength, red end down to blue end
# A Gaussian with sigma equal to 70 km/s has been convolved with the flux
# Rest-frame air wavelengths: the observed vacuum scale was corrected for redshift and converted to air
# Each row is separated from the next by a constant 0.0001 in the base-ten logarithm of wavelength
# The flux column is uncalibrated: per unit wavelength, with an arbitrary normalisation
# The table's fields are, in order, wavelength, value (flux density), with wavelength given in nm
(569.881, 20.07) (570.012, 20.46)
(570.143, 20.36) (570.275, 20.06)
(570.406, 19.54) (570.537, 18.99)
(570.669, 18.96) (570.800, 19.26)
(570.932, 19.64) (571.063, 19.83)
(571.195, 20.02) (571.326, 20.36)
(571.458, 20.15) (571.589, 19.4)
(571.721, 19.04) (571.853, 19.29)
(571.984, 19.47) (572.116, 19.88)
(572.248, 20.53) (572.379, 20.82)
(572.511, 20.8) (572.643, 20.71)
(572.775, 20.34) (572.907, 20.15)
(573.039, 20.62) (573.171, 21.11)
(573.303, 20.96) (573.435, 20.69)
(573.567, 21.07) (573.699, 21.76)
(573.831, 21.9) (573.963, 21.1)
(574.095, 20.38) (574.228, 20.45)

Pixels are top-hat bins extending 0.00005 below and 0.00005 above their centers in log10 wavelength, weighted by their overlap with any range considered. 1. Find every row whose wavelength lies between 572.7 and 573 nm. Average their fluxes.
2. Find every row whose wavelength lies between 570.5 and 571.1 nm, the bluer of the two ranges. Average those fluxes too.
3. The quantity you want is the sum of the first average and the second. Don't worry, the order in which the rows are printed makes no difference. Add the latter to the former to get 39.6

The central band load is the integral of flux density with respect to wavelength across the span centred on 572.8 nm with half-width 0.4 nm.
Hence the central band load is 16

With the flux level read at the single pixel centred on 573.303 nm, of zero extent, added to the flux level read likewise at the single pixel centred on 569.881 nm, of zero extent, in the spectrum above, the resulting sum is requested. 41.0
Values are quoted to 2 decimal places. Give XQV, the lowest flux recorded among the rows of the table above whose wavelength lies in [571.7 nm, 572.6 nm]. 19.04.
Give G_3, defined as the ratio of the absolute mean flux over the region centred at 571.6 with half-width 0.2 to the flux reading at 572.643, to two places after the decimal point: 0.94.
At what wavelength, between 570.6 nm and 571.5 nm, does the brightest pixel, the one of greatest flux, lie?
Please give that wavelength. 571.326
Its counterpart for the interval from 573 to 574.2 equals 573.831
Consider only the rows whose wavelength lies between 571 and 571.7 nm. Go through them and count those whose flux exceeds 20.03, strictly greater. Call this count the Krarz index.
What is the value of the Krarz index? 2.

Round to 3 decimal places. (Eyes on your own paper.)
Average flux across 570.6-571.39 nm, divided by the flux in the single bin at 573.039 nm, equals 0.954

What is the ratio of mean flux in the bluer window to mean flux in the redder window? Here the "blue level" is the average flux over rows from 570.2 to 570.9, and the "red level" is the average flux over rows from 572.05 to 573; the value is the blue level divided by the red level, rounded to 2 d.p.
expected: 0.95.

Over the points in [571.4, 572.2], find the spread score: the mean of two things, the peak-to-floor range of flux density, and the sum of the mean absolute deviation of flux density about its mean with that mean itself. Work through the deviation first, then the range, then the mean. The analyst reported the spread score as 10.5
